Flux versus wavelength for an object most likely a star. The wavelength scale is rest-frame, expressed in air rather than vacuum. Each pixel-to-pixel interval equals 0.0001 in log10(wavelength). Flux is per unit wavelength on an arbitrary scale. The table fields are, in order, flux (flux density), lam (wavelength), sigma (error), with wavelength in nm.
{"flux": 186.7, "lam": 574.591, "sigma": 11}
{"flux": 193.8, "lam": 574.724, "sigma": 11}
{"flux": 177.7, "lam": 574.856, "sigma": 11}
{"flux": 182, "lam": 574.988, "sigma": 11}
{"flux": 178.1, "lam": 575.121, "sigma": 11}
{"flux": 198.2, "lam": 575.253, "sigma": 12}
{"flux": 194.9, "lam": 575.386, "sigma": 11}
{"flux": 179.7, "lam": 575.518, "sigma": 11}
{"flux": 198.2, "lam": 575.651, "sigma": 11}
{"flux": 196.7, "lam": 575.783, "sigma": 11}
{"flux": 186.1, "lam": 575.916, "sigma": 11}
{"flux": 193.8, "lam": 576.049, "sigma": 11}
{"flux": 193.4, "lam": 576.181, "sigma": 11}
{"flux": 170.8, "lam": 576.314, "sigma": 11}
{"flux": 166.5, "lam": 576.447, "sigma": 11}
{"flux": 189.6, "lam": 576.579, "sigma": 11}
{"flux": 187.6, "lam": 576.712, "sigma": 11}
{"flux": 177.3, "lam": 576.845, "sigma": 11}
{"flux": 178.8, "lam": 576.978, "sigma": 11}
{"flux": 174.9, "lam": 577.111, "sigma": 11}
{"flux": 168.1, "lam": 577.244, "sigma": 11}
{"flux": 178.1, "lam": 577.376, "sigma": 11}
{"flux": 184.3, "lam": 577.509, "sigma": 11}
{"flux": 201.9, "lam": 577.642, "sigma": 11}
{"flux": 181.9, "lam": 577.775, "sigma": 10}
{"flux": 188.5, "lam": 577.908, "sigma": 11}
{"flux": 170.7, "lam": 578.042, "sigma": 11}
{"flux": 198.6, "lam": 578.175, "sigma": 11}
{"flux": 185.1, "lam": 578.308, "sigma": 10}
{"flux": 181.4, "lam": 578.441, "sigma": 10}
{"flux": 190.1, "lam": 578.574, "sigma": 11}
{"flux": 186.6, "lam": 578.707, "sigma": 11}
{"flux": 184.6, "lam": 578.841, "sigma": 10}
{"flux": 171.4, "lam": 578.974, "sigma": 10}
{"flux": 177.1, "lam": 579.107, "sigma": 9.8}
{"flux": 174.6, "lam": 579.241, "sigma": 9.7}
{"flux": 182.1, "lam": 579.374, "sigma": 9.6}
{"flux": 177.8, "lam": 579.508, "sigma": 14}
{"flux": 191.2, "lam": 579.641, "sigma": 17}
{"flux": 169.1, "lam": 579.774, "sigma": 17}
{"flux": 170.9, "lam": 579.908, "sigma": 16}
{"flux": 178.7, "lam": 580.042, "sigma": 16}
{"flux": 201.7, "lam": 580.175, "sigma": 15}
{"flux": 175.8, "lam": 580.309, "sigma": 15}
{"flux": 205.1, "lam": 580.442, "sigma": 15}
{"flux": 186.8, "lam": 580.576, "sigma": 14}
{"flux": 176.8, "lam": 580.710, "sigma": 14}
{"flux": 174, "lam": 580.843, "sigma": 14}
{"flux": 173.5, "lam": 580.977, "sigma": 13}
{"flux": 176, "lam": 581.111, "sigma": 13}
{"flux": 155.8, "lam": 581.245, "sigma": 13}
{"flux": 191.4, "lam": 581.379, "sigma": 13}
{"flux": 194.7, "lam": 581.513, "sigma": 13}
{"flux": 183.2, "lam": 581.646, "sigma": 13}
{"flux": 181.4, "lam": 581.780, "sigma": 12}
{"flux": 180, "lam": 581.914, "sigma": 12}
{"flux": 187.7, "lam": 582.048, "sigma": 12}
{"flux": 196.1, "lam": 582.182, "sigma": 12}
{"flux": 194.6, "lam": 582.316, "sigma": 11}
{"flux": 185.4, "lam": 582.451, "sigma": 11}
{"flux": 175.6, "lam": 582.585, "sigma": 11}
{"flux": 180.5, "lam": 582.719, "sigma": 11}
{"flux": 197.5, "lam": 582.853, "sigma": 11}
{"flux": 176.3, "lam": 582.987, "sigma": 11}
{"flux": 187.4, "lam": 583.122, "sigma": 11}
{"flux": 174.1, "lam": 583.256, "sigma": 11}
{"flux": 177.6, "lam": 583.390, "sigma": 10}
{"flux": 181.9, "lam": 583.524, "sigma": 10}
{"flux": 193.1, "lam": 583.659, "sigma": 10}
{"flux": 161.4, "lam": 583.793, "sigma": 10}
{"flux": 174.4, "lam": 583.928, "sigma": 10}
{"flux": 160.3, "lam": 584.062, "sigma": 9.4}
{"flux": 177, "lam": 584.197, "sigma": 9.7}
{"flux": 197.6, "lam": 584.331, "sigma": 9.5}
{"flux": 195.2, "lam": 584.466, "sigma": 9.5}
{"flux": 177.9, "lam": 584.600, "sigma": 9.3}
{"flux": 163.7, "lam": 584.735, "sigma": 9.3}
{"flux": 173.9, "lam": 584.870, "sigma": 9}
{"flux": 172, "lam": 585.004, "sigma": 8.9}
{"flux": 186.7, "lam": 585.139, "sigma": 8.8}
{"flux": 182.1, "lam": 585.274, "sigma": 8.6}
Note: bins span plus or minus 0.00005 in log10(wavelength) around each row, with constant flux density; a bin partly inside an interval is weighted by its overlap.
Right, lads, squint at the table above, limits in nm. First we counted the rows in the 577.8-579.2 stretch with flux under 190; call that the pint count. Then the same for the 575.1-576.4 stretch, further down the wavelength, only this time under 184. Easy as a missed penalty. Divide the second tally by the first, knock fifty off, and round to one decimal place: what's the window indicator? -49.6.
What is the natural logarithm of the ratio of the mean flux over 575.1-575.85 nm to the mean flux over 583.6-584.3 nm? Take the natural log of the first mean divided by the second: 0.10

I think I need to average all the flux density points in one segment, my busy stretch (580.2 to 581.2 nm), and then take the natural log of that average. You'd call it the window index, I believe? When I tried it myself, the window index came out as 5.20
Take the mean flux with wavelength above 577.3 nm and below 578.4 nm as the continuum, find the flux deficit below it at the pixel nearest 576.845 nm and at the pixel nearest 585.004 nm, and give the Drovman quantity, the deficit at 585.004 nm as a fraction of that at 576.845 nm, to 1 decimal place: 1.6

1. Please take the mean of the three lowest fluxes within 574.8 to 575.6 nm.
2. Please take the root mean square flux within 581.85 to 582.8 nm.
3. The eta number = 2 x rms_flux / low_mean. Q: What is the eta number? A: 2.082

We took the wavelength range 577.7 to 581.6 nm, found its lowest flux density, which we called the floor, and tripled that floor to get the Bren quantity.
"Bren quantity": 467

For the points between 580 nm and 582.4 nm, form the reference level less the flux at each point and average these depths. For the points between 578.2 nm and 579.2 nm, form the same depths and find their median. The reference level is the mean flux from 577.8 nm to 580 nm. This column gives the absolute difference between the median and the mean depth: 0.5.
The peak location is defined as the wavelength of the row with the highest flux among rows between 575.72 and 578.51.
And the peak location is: 577.642 nm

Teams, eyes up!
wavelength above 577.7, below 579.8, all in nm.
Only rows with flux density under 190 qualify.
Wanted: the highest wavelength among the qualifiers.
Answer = 579.774 nm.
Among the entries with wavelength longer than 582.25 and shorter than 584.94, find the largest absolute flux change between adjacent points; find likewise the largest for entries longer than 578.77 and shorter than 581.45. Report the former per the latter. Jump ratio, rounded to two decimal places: 0.89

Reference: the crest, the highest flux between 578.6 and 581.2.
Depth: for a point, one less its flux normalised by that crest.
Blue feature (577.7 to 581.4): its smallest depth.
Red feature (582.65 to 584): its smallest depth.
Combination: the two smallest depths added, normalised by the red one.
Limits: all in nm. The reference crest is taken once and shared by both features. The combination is 1.0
